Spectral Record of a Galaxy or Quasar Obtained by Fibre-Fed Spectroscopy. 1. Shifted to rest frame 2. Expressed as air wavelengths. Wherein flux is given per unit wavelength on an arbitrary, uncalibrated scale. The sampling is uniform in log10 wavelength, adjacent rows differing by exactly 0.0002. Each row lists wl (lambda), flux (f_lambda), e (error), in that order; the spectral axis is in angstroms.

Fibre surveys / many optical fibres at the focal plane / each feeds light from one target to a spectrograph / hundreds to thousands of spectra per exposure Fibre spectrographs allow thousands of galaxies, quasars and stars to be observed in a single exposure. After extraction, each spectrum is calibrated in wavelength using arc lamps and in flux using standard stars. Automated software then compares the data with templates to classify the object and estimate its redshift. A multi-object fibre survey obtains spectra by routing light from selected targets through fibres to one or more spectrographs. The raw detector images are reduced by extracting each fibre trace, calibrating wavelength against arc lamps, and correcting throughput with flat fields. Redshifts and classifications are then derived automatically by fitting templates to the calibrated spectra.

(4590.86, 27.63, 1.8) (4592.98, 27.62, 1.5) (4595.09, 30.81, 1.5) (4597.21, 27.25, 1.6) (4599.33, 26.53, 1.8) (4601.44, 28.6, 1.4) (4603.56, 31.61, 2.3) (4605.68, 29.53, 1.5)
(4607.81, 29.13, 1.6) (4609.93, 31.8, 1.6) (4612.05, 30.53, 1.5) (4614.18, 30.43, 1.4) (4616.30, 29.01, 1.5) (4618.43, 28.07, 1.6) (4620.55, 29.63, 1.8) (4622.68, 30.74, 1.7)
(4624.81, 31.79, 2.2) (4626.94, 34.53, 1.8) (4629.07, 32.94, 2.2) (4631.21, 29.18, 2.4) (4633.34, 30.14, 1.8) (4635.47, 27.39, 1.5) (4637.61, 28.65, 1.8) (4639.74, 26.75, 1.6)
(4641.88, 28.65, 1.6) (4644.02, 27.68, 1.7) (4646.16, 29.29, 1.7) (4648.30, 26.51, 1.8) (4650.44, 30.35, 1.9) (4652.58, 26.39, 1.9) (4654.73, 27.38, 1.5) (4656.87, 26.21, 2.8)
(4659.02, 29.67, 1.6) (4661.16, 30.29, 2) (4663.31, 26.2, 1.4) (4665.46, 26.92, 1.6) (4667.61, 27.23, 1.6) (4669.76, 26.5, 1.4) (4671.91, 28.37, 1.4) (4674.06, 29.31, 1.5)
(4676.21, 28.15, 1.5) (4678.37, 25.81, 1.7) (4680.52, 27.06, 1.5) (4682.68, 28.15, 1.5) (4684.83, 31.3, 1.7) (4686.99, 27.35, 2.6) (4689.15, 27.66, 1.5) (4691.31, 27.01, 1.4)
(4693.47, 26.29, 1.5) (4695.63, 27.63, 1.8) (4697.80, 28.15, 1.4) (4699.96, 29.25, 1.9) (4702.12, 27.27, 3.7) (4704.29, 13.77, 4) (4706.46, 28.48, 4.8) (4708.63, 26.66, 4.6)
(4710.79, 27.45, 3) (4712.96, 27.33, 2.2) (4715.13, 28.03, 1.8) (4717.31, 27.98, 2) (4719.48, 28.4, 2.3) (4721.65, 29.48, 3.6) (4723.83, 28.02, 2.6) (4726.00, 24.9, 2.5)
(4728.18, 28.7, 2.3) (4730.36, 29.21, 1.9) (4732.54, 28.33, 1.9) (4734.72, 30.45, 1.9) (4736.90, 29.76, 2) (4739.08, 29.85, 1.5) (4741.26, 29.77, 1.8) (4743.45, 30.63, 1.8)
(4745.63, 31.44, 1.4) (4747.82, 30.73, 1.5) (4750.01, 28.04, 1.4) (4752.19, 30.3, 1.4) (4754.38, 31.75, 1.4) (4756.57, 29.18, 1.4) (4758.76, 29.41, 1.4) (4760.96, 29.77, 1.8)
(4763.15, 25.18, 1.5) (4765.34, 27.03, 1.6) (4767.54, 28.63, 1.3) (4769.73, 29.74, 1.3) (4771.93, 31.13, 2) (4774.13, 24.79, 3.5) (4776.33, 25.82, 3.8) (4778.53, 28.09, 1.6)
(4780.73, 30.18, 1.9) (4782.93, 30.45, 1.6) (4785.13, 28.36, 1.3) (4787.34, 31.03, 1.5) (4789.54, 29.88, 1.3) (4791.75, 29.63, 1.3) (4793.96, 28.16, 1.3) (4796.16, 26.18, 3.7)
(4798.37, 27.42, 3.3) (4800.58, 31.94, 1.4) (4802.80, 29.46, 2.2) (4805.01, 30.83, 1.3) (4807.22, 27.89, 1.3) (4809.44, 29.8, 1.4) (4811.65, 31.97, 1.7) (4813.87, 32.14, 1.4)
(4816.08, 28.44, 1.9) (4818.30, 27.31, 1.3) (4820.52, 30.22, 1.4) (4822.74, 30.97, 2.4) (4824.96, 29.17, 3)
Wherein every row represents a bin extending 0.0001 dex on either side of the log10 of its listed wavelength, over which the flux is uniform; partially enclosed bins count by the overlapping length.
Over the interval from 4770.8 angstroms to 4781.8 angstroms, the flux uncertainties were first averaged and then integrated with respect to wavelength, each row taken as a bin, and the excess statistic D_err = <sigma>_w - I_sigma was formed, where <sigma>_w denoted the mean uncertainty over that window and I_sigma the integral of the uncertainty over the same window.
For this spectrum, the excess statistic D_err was -26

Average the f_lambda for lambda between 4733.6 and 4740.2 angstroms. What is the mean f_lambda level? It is 30.0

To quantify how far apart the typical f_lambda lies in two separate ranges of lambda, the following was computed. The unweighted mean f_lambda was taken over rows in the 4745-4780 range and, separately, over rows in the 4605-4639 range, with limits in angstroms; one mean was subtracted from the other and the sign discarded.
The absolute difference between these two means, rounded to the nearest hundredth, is 1.40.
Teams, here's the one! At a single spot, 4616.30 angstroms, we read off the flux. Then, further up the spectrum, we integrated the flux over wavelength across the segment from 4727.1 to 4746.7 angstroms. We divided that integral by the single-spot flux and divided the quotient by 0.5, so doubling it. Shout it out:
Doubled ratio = 40.3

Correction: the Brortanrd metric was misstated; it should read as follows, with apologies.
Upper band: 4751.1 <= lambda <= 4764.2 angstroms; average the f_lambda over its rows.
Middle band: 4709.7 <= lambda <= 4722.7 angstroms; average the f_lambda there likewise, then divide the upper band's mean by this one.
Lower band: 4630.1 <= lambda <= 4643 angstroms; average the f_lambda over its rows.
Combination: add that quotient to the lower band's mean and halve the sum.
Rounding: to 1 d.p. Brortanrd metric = 14.8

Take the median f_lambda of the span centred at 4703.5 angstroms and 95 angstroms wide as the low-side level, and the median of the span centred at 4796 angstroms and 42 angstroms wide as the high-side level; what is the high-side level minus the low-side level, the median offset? 1.5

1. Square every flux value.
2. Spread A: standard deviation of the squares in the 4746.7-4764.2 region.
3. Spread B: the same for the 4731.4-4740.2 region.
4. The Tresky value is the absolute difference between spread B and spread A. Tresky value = 60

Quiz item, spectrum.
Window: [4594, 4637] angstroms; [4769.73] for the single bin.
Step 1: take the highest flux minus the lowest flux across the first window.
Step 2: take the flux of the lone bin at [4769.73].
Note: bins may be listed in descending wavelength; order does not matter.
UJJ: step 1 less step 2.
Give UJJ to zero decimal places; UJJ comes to -22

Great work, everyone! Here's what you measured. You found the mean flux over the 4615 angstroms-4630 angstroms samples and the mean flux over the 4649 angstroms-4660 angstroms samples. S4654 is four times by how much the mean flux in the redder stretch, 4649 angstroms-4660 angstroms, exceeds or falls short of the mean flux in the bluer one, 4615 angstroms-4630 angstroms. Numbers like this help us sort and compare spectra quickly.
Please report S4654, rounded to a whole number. -12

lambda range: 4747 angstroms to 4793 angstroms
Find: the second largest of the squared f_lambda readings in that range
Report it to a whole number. 969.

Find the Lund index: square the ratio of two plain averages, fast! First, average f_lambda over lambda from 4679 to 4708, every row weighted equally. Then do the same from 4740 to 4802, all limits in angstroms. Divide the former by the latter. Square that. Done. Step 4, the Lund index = 0.85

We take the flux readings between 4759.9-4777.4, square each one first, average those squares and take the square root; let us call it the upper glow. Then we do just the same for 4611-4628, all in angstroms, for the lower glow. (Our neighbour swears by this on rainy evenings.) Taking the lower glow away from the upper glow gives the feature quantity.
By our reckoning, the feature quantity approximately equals -2.8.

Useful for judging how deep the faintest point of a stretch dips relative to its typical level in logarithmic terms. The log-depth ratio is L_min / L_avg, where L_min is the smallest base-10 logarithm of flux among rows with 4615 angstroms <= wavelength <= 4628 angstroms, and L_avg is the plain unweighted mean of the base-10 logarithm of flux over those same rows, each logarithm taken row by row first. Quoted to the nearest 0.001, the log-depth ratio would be 0.975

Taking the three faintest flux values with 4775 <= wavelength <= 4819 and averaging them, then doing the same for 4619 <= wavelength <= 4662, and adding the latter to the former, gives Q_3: 52.8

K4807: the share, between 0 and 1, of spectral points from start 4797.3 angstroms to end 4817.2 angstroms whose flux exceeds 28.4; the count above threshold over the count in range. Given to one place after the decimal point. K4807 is 0.8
